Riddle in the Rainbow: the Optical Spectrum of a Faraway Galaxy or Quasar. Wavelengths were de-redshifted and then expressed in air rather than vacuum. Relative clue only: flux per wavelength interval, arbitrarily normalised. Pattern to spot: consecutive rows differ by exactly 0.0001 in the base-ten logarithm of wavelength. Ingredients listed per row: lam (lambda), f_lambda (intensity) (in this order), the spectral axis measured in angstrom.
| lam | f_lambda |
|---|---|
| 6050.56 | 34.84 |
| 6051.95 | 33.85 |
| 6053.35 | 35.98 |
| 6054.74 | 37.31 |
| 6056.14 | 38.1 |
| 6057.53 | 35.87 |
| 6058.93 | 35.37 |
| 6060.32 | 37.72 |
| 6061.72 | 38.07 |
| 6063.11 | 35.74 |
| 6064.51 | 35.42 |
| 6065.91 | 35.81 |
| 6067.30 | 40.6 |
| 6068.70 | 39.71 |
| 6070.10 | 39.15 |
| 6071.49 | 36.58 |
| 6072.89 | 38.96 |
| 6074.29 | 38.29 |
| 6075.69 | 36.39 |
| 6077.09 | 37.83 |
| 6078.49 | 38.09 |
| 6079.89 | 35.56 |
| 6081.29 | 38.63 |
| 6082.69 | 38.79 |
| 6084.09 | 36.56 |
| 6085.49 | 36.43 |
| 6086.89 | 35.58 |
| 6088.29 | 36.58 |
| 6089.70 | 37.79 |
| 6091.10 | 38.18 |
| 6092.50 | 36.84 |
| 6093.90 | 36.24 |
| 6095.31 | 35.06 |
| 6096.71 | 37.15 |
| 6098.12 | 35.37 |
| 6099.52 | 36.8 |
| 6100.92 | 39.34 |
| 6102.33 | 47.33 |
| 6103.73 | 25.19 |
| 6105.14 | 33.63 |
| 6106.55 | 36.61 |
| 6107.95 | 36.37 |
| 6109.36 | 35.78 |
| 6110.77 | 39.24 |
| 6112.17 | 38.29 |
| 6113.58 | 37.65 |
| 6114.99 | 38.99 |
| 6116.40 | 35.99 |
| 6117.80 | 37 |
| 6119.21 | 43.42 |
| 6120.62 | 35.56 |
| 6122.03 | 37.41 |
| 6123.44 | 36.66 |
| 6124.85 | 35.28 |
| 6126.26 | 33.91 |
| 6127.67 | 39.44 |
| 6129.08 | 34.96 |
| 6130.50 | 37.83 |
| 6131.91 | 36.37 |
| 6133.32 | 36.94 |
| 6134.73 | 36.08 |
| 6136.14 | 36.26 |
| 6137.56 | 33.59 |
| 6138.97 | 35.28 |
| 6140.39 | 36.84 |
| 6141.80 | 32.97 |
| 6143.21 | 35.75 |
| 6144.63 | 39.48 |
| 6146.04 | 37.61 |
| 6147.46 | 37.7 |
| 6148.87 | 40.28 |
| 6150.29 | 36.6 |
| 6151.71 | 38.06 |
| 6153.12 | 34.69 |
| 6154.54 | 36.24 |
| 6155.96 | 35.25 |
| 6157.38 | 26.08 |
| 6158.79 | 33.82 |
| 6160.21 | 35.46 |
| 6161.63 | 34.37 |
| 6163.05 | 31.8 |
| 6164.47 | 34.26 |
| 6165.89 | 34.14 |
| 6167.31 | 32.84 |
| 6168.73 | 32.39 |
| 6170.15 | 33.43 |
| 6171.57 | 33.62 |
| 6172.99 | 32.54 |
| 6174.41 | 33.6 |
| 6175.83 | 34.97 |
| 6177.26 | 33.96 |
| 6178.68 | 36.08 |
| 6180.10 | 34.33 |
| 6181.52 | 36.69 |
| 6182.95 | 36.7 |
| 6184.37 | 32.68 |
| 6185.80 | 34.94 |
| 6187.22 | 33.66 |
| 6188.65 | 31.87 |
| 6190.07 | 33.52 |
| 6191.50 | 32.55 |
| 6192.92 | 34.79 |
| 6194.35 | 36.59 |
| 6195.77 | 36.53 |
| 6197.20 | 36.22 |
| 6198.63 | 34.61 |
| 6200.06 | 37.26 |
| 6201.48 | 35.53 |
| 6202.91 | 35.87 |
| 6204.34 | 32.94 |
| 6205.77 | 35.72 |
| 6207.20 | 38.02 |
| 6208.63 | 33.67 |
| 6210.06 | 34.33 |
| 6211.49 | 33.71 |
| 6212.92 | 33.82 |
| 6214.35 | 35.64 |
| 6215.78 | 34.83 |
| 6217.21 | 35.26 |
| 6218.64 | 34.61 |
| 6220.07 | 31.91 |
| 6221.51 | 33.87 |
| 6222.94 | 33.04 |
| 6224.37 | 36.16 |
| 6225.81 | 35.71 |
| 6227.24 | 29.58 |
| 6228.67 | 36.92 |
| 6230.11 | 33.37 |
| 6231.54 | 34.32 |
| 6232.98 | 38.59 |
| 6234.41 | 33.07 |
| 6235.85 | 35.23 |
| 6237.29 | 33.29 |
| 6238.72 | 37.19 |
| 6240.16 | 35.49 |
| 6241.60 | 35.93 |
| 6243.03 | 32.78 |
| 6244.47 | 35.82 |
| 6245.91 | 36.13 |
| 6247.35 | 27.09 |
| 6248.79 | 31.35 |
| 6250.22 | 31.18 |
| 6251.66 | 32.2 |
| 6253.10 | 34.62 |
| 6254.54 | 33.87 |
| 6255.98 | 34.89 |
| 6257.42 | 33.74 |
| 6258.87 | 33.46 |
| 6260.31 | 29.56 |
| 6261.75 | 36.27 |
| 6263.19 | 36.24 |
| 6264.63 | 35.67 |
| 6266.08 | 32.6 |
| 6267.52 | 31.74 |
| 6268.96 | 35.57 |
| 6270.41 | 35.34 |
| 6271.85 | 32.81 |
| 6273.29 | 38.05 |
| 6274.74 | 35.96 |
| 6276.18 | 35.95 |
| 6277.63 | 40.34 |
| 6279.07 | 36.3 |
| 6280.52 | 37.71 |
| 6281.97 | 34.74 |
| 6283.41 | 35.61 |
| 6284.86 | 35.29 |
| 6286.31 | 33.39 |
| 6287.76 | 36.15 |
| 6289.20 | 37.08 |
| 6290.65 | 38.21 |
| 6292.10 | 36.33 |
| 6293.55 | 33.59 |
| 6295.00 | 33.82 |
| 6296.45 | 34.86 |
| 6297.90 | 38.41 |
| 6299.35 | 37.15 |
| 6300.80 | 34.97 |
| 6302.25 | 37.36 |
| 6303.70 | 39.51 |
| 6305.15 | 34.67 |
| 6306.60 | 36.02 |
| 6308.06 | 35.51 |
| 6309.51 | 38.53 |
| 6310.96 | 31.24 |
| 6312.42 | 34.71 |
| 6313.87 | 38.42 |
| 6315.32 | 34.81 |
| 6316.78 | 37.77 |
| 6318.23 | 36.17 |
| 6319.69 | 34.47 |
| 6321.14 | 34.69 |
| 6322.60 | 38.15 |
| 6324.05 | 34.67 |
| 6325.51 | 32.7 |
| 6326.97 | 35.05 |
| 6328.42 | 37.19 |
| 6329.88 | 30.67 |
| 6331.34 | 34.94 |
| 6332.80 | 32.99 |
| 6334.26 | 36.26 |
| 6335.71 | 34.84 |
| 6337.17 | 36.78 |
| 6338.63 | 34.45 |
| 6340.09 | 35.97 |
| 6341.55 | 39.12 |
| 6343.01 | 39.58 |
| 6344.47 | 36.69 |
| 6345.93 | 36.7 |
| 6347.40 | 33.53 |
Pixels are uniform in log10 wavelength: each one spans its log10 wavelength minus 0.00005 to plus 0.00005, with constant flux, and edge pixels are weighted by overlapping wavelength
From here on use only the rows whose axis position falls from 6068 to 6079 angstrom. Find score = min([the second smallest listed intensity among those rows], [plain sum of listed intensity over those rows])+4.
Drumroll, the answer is 40.6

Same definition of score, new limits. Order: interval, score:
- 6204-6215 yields 37.7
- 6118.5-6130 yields 39.0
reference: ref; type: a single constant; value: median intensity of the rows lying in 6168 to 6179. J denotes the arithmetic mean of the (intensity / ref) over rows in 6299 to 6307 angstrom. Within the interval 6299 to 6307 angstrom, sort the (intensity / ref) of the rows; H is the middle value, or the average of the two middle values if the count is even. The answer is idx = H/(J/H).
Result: 1.09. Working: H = 1.09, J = 1.089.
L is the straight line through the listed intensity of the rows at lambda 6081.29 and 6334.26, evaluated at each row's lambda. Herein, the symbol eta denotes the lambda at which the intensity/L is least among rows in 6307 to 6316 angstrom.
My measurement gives 6310.96 angstrom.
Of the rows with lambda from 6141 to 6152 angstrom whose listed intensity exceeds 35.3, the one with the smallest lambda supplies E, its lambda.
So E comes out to 6143.21 angstrom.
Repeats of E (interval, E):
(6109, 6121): 6109.36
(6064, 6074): 6064.51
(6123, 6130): 6123.44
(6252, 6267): 6261.75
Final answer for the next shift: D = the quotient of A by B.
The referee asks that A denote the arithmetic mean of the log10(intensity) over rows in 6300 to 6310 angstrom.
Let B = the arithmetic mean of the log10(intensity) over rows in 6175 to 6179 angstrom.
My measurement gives 1.01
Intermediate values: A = 1.564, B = 1.54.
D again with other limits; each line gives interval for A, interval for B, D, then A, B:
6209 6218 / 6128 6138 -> 0.99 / 1.539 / 1.56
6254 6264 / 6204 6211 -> 0.99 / 1.531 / 1.54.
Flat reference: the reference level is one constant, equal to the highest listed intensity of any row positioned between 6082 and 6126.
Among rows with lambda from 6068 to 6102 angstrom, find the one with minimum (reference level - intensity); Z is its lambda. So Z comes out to 6068.70 angstrom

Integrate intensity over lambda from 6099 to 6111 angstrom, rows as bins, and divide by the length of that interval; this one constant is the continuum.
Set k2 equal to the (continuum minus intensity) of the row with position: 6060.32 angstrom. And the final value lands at -1.1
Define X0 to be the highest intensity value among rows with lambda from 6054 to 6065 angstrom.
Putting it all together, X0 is 38.1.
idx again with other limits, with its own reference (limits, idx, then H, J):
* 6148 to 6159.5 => 1.08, 1.06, 1.045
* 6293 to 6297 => 1.00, 1.01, 1.014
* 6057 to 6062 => 1.10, 1.09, 1.094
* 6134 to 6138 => 1.10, 1.07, 1.051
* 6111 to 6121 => 1.11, 1.12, 1.134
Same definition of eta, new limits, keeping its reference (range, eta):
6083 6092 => 6086.89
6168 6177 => 6168.73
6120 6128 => 6126.26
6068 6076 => 6075.69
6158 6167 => 6163.05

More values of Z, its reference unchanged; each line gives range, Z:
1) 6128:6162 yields 6148.87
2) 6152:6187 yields 6182.95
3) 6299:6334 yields 6303.70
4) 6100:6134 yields 6102.33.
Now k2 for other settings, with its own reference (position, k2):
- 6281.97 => 1.8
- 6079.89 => 1.0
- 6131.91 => 0.2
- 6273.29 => -1.5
